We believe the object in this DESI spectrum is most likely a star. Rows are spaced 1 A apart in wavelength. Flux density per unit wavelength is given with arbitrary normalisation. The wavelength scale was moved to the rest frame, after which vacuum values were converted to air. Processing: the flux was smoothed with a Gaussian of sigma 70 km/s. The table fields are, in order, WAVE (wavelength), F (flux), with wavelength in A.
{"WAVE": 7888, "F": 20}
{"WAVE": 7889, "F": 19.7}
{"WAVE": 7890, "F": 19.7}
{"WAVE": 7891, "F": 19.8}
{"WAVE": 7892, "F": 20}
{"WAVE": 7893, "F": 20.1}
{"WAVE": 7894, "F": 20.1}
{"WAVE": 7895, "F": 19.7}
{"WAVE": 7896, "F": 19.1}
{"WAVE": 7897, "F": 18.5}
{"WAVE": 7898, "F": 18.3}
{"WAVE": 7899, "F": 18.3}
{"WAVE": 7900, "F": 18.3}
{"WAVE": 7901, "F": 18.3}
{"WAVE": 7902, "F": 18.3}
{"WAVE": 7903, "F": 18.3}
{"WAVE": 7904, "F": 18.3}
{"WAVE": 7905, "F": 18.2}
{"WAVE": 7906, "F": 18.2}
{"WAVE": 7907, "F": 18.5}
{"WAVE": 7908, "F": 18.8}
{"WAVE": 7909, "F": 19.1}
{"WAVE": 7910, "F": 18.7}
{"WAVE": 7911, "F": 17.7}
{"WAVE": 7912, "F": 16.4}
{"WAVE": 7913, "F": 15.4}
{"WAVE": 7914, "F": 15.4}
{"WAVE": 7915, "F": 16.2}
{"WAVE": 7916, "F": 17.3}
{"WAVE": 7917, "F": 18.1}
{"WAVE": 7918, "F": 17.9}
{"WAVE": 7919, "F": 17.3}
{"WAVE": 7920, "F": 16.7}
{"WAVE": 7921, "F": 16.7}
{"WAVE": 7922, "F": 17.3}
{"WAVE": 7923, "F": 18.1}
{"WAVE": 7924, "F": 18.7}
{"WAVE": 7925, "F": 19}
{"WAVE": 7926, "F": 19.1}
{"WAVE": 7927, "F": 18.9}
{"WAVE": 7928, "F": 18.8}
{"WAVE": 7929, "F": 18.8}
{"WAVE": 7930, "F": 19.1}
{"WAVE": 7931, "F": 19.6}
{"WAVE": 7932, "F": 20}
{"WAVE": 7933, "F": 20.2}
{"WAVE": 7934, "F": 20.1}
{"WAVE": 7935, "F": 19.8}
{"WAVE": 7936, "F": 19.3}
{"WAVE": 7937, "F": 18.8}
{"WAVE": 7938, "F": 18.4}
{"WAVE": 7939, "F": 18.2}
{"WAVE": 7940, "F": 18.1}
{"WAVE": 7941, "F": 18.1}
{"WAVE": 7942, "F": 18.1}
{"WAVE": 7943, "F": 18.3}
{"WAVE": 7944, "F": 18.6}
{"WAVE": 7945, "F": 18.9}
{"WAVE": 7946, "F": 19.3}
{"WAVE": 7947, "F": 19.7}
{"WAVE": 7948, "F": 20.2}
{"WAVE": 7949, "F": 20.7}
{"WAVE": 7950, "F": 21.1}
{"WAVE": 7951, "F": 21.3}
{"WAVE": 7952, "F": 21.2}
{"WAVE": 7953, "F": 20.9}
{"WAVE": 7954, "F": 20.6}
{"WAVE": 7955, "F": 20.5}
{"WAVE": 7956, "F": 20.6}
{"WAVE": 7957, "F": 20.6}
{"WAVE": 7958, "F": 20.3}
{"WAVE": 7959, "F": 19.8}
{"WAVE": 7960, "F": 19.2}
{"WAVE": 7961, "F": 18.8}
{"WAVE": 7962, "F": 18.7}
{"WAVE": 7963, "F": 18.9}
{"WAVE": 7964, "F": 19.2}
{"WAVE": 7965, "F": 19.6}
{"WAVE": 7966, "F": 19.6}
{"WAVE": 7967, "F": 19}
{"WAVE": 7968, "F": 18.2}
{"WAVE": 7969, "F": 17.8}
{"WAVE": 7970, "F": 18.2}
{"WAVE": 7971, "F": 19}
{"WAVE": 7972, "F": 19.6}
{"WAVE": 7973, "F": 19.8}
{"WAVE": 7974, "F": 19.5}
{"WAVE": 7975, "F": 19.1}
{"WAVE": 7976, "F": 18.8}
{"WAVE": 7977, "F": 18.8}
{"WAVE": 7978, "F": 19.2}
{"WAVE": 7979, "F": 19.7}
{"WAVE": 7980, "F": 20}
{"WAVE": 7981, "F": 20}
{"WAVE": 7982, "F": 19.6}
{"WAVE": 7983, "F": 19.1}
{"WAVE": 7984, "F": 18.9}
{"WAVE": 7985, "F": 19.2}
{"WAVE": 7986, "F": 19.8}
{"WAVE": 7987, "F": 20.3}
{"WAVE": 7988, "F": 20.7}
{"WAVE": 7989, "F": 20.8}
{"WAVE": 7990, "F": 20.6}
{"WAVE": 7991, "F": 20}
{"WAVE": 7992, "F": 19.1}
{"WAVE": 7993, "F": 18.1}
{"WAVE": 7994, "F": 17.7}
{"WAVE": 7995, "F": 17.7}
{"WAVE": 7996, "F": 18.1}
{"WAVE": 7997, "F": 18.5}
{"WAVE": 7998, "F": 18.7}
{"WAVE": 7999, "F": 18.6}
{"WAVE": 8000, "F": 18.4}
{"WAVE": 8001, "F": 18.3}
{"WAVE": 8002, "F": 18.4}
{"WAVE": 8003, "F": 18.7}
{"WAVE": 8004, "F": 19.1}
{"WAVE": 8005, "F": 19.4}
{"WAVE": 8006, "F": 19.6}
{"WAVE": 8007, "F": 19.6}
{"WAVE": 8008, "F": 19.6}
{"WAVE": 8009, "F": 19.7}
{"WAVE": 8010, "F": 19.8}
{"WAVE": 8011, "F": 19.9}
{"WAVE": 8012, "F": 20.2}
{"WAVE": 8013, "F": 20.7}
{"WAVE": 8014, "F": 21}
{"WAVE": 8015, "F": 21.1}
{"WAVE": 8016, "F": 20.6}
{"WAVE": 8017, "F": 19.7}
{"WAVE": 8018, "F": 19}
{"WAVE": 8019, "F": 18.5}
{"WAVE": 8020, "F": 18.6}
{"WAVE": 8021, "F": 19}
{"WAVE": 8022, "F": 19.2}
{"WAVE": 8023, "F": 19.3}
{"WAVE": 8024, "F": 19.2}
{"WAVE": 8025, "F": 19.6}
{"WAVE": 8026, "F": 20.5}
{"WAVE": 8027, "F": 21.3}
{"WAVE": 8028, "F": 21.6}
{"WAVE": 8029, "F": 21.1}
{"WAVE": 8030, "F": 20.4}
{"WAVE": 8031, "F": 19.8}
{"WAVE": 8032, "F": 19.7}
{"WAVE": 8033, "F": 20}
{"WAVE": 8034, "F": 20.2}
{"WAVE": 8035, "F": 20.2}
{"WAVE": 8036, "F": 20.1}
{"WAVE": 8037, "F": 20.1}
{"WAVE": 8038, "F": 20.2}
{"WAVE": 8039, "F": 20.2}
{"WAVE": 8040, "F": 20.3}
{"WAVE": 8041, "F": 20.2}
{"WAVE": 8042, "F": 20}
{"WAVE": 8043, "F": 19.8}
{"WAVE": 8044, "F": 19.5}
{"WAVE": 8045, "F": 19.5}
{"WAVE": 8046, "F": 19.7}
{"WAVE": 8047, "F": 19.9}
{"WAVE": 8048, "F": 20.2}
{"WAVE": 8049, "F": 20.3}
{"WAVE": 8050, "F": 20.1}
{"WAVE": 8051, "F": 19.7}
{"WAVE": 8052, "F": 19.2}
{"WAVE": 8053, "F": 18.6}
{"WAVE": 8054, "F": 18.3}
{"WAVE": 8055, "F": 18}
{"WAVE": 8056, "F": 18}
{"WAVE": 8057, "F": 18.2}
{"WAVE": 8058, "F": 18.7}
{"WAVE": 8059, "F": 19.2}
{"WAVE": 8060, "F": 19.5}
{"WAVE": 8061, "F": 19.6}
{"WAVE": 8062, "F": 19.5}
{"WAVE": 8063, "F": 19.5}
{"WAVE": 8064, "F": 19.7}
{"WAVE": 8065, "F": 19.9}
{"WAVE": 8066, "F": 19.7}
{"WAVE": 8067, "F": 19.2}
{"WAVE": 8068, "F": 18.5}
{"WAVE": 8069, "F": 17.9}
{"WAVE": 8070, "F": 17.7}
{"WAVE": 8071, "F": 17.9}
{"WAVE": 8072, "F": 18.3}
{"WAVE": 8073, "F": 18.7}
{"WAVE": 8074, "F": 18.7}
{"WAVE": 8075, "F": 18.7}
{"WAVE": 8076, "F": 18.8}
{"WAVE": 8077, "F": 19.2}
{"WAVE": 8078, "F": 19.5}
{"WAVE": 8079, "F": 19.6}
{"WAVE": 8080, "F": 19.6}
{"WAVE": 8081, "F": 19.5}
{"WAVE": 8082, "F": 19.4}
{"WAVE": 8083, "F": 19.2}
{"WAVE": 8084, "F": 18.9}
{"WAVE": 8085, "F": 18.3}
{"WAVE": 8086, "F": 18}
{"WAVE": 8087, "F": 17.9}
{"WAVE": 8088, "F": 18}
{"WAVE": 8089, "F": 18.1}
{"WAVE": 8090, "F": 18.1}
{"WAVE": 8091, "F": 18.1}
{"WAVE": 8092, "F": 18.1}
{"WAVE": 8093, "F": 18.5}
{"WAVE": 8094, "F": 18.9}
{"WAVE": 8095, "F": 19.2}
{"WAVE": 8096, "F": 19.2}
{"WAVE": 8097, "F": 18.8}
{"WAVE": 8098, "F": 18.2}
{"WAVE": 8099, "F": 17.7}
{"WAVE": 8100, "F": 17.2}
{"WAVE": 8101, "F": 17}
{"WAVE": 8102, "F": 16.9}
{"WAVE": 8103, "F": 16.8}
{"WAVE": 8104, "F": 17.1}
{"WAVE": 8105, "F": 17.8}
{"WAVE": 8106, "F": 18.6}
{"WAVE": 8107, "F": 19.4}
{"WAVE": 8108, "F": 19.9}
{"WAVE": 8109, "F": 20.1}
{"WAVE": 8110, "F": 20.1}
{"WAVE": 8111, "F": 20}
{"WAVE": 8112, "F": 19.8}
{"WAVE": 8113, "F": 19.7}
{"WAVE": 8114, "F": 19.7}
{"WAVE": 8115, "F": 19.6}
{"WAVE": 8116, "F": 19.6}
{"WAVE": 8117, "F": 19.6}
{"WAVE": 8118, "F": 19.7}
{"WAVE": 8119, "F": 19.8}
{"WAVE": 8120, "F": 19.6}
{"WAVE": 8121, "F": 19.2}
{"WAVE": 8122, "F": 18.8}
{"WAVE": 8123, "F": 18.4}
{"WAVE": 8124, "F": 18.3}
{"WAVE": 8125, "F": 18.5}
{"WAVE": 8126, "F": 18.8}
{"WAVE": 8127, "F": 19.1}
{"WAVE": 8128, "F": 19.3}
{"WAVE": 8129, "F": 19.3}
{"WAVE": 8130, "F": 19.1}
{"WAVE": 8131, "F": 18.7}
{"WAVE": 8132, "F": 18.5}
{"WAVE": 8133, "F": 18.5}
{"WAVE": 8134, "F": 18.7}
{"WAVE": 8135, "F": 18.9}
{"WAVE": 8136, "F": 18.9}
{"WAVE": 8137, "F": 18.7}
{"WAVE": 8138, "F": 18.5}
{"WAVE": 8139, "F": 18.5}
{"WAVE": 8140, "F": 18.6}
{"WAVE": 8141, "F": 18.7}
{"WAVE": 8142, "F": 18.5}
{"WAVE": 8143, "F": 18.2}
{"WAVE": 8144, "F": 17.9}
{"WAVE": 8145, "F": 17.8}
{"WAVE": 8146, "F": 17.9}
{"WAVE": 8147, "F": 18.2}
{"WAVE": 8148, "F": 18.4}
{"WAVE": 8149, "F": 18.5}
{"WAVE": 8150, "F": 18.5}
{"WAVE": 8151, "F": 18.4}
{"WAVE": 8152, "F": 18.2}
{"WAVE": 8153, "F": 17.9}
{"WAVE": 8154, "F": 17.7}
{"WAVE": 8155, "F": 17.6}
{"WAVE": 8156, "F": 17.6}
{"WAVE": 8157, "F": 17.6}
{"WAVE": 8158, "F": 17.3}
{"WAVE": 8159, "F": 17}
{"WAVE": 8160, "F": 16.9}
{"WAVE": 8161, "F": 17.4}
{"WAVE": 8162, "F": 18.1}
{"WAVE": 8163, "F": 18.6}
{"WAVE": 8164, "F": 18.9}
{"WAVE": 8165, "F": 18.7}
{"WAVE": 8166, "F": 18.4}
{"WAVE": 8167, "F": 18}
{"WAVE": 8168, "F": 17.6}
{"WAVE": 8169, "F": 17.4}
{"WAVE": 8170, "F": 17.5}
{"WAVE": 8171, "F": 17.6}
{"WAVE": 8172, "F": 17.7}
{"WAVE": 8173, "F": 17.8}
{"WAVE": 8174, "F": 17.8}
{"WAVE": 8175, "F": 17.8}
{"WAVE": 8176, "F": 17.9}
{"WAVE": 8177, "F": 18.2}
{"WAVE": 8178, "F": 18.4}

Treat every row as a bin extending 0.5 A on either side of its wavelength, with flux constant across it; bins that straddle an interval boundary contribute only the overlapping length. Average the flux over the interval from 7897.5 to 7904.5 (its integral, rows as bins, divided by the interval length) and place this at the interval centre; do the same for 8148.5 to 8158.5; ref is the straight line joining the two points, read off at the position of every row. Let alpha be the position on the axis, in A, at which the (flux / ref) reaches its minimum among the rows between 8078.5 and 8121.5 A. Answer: 8103 A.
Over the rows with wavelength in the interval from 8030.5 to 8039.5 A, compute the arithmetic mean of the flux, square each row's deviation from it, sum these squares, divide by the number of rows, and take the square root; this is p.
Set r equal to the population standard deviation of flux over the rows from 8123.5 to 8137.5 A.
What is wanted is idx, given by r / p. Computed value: 1.7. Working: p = 0.18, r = 0.30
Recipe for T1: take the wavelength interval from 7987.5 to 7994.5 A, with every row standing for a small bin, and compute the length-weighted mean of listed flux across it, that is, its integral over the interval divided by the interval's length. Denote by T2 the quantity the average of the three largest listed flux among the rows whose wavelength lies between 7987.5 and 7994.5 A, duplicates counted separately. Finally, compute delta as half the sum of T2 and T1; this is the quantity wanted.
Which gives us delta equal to 20.1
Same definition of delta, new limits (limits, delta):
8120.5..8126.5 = 18.8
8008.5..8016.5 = 20.7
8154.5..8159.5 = 17.5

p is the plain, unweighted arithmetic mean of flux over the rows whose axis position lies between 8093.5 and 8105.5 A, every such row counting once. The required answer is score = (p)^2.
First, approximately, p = 17.9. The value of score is 320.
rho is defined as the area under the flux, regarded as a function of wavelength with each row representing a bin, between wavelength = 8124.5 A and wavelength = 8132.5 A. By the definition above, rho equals 151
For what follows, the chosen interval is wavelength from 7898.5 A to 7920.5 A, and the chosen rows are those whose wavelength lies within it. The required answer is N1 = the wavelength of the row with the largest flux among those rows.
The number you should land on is 7909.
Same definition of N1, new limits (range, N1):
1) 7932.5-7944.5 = 7933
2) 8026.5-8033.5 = 8028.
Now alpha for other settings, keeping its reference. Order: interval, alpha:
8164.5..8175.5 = 8169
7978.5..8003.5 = 7994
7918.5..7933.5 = 7920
